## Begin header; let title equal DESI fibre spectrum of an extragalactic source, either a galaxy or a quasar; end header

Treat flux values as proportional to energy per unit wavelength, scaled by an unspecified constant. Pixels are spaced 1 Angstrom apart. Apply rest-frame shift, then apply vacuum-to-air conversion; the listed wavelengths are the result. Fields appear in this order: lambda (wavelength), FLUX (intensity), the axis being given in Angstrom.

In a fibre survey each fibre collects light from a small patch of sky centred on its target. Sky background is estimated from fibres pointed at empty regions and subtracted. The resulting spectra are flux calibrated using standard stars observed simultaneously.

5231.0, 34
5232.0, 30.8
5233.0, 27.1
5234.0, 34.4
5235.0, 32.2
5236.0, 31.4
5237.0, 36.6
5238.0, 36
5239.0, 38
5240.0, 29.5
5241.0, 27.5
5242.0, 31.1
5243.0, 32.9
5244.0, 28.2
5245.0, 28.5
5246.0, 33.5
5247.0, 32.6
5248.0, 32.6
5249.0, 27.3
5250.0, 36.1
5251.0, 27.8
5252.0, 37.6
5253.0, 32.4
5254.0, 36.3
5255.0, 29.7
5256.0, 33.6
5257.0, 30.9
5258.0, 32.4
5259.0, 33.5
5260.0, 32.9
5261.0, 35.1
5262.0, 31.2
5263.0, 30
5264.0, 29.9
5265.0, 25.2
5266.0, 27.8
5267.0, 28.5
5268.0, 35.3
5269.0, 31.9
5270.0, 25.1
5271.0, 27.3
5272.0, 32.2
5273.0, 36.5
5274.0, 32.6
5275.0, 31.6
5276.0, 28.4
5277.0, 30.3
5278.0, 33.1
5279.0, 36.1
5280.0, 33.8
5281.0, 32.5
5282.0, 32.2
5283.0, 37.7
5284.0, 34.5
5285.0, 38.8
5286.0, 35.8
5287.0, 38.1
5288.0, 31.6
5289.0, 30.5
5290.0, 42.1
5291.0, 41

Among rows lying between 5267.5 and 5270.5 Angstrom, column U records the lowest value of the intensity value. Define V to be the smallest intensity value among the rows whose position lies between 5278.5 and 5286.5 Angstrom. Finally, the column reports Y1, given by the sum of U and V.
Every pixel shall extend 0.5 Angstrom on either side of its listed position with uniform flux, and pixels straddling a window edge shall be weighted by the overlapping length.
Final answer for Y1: 57.3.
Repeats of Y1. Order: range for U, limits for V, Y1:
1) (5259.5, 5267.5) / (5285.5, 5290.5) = 55.7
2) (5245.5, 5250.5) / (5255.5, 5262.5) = 58.2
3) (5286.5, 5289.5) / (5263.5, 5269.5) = 55.7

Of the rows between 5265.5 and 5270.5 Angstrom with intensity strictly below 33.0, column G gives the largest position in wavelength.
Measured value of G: 5270.0 Angstrom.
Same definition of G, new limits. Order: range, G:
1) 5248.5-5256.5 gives 5255.0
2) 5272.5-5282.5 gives 5282.0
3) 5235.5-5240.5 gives 5240.0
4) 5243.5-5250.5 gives 5249.0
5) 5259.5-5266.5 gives 5266.0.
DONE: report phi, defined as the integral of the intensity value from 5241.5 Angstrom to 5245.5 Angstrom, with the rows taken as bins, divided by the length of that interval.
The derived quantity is 30.2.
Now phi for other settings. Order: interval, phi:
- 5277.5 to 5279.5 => 34.6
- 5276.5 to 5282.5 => 33.0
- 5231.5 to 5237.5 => 32.1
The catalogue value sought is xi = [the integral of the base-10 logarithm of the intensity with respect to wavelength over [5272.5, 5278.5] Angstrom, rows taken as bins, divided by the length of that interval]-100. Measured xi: -98.50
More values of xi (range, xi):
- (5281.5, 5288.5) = -98.45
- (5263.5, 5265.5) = -98.56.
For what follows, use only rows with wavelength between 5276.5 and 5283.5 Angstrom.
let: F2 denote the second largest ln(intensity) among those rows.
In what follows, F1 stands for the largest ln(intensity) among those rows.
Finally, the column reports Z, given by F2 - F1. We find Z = -0.043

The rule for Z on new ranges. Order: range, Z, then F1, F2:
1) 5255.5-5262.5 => -0.044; 3.56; 3.51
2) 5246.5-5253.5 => -0.041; 3.63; 3.59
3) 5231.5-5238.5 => -0.017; 3.60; 3.58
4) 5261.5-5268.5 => -0.123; 3.56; 3.44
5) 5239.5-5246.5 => -0.018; 3.51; 3.49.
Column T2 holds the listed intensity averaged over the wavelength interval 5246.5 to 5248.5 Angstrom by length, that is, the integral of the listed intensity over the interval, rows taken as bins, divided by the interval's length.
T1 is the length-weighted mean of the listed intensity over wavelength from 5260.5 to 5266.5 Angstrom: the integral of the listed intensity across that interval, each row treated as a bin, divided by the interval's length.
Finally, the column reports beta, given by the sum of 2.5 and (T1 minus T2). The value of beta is 0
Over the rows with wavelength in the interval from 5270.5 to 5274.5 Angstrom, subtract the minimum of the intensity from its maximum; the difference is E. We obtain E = 9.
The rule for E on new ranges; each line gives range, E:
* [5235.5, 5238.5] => 5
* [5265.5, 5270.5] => 10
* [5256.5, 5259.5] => 3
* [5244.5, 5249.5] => 6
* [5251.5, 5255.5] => 8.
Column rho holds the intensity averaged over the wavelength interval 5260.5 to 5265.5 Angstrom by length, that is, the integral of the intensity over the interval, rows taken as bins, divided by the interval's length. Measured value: 30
